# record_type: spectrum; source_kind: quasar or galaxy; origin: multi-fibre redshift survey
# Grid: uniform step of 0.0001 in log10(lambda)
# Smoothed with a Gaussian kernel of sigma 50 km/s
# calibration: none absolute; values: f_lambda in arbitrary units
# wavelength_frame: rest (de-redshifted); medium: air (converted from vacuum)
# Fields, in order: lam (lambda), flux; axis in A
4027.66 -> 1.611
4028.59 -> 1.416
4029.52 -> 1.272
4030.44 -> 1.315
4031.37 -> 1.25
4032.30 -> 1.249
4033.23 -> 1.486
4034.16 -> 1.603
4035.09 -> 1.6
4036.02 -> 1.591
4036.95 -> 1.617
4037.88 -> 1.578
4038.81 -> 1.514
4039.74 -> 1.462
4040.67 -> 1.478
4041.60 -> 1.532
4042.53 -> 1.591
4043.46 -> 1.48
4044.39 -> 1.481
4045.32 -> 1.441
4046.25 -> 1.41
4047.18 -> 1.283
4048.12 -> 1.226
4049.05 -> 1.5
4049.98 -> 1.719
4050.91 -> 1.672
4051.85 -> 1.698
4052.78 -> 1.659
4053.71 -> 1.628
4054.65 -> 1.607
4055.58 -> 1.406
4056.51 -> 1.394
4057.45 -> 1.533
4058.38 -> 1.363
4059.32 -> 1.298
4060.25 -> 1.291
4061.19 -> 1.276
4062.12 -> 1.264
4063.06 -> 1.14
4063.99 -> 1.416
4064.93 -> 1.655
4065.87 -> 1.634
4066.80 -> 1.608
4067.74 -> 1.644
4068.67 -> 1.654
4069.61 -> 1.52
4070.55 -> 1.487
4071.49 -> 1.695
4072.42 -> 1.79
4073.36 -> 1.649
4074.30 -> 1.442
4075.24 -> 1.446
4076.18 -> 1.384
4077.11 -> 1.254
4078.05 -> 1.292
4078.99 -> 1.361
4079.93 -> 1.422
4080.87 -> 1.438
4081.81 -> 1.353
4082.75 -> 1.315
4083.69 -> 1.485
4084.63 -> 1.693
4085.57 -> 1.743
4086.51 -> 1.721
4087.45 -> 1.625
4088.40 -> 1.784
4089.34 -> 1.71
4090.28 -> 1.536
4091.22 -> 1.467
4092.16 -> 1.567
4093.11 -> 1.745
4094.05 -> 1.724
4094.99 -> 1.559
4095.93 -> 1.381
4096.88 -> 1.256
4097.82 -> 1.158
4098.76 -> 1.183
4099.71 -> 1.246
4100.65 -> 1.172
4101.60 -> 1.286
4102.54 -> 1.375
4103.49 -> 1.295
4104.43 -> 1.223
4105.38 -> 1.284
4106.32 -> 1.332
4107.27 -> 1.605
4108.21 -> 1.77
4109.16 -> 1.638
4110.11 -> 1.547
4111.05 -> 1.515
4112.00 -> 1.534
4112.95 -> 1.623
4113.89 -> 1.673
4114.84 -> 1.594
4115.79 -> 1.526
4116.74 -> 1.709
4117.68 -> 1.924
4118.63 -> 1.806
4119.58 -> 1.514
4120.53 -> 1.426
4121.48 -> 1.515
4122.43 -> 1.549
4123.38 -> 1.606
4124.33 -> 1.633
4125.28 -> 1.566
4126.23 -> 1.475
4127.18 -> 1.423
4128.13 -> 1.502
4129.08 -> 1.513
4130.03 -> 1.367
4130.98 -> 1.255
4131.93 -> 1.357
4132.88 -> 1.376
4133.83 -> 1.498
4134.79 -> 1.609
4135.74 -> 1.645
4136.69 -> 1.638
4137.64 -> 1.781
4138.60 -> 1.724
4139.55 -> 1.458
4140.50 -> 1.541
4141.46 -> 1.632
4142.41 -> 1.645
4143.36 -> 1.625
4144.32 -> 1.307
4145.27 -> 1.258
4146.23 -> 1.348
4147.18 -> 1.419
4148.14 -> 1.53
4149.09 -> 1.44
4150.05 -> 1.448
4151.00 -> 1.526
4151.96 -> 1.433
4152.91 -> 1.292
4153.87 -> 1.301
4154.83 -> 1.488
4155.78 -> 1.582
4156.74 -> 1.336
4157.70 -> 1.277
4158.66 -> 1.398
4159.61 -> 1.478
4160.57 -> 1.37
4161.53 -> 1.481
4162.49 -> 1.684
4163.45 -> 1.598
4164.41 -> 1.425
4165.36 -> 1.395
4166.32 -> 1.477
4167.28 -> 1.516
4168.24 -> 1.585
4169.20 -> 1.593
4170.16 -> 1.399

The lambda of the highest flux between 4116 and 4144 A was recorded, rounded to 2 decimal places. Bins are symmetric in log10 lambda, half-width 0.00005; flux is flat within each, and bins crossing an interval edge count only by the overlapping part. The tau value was 4117.68 A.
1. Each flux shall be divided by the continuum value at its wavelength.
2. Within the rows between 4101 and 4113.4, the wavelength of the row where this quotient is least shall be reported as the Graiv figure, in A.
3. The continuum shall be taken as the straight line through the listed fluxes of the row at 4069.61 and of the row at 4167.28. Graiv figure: 4104.43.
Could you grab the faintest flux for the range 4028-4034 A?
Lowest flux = 1.249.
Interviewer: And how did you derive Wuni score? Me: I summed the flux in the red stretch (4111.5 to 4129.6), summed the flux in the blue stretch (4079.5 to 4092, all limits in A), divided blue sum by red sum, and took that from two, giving 1.3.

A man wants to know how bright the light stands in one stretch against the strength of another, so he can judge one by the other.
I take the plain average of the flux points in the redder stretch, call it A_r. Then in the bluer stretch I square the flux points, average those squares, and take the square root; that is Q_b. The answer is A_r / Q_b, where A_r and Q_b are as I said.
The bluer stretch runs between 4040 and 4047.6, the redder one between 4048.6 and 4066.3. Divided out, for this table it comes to 1.01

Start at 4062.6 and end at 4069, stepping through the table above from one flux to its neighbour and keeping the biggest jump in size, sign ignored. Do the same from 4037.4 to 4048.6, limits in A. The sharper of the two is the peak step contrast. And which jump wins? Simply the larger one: 0.276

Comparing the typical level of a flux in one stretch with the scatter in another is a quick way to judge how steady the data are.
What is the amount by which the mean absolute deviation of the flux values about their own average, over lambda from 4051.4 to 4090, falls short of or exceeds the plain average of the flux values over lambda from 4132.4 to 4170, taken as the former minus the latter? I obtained -1.34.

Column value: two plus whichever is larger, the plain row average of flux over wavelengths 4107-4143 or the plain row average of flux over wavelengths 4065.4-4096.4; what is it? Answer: 3.57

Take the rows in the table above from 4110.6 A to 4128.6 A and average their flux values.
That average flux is 1.58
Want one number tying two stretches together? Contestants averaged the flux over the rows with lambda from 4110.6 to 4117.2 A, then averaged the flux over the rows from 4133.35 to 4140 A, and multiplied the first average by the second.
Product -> 2.6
